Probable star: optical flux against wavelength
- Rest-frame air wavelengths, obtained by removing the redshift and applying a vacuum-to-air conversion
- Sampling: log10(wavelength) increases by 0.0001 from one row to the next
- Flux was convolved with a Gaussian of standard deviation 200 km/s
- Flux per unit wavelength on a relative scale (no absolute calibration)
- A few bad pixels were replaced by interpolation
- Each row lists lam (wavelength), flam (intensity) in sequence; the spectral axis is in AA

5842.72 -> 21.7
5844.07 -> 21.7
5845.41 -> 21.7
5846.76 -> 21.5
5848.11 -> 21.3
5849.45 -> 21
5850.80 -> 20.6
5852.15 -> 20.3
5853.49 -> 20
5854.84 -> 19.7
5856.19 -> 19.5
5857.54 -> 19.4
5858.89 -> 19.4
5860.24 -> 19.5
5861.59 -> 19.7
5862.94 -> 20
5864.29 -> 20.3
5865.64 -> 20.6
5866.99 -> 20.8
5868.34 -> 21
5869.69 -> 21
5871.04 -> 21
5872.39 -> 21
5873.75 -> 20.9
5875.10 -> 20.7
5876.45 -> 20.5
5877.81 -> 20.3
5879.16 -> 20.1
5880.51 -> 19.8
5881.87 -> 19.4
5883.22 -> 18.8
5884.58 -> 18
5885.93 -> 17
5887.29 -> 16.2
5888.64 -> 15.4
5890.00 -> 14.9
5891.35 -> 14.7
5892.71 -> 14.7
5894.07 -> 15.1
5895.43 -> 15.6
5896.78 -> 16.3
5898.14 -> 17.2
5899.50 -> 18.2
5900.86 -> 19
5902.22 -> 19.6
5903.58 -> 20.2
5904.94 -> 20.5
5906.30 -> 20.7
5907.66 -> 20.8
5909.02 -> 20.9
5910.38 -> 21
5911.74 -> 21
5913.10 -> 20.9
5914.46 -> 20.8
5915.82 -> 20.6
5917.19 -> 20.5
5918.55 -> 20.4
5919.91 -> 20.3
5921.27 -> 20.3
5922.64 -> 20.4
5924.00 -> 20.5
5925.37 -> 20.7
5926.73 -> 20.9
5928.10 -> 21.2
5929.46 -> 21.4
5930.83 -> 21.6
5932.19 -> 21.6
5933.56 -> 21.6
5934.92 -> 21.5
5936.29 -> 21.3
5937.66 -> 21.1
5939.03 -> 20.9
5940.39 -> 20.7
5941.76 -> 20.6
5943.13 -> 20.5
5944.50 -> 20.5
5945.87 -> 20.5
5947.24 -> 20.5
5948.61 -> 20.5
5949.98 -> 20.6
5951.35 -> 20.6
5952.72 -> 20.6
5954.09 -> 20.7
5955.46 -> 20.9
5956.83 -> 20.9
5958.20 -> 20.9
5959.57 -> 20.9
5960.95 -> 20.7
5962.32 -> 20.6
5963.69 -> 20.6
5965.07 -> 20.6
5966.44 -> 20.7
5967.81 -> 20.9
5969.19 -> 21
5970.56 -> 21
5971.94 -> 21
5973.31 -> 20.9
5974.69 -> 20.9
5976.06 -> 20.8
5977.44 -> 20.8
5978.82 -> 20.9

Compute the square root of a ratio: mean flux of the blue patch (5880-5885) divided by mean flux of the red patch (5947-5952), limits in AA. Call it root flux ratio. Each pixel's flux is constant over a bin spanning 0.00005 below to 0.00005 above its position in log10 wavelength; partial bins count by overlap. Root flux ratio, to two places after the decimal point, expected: 0.96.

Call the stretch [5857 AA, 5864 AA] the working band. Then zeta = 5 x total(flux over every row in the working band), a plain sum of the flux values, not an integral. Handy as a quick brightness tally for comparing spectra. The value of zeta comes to 490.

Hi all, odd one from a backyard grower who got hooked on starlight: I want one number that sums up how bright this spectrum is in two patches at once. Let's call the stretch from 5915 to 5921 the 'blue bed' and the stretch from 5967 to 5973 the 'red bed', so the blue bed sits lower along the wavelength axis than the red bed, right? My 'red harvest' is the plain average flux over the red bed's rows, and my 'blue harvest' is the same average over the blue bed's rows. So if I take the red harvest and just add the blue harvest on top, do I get 41.4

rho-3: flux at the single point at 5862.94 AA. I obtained 20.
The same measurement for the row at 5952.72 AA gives 20.6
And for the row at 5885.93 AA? 17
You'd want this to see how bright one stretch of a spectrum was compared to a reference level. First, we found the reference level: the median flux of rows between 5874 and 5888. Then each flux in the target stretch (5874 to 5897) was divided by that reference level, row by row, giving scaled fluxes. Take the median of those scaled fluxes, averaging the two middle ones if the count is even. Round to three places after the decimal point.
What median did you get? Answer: 0.867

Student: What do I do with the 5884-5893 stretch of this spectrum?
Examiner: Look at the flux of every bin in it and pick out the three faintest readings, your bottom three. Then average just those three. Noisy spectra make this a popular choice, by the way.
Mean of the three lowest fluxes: 14.8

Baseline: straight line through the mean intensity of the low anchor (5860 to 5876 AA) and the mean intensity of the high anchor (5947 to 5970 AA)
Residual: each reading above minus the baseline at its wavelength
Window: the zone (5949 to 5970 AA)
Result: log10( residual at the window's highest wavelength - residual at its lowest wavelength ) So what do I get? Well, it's -0.4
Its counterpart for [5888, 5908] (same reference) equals 0.7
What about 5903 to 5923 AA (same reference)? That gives -0.8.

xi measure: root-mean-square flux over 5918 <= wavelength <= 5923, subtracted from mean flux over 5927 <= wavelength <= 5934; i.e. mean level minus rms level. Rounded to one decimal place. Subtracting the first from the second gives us 1.1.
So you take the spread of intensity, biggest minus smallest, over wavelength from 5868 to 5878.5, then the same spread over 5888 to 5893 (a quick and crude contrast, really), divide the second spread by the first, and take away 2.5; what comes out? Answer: -1.50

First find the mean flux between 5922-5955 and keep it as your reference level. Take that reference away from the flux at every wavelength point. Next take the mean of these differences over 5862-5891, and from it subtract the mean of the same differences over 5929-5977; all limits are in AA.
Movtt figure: -1.5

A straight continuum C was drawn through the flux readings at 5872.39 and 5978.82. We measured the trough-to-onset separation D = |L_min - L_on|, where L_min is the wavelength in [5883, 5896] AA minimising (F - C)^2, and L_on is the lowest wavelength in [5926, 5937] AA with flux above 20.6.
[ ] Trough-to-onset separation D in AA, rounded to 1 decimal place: 43.5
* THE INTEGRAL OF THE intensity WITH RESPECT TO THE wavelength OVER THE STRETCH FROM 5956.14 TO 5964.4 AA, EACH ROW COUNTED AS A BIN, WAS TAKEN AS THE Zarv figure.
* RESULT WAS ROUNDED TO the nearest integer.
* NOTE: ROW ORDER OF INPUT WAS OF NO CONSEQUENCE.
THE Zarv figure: 171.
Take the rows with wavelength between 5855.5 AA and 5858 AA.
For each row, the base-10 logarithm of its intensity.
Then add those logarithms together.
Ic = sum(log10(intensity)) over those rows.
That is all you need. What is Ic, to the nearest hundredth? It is 2.58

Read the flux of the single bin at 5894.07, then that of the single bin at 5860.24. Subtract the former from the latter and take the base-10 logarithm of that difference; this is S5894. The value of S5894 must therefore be 0.6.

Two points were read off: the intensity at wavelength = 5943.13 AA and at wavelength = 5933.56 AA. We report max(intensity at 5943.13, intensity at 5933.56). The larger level 21.6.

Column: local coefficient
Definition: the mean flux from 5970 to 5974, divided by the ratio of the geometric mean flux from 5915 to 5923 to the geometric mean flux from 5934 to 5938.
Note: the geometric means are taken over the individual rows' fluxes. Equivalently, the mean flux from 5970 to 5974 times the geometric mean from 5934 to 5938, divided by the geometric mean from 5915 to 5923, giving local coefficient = 21.9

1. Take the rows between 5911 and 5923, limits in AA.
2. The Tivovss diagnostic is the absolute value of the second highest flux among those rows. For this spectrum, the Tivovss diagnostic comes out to 20.9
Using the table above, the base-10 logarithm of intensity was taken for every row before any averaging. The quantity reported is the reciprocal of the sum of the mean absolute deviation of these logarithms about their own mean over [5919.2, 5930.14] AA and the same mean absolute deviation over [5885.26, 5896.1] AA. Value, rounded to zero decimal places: 42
